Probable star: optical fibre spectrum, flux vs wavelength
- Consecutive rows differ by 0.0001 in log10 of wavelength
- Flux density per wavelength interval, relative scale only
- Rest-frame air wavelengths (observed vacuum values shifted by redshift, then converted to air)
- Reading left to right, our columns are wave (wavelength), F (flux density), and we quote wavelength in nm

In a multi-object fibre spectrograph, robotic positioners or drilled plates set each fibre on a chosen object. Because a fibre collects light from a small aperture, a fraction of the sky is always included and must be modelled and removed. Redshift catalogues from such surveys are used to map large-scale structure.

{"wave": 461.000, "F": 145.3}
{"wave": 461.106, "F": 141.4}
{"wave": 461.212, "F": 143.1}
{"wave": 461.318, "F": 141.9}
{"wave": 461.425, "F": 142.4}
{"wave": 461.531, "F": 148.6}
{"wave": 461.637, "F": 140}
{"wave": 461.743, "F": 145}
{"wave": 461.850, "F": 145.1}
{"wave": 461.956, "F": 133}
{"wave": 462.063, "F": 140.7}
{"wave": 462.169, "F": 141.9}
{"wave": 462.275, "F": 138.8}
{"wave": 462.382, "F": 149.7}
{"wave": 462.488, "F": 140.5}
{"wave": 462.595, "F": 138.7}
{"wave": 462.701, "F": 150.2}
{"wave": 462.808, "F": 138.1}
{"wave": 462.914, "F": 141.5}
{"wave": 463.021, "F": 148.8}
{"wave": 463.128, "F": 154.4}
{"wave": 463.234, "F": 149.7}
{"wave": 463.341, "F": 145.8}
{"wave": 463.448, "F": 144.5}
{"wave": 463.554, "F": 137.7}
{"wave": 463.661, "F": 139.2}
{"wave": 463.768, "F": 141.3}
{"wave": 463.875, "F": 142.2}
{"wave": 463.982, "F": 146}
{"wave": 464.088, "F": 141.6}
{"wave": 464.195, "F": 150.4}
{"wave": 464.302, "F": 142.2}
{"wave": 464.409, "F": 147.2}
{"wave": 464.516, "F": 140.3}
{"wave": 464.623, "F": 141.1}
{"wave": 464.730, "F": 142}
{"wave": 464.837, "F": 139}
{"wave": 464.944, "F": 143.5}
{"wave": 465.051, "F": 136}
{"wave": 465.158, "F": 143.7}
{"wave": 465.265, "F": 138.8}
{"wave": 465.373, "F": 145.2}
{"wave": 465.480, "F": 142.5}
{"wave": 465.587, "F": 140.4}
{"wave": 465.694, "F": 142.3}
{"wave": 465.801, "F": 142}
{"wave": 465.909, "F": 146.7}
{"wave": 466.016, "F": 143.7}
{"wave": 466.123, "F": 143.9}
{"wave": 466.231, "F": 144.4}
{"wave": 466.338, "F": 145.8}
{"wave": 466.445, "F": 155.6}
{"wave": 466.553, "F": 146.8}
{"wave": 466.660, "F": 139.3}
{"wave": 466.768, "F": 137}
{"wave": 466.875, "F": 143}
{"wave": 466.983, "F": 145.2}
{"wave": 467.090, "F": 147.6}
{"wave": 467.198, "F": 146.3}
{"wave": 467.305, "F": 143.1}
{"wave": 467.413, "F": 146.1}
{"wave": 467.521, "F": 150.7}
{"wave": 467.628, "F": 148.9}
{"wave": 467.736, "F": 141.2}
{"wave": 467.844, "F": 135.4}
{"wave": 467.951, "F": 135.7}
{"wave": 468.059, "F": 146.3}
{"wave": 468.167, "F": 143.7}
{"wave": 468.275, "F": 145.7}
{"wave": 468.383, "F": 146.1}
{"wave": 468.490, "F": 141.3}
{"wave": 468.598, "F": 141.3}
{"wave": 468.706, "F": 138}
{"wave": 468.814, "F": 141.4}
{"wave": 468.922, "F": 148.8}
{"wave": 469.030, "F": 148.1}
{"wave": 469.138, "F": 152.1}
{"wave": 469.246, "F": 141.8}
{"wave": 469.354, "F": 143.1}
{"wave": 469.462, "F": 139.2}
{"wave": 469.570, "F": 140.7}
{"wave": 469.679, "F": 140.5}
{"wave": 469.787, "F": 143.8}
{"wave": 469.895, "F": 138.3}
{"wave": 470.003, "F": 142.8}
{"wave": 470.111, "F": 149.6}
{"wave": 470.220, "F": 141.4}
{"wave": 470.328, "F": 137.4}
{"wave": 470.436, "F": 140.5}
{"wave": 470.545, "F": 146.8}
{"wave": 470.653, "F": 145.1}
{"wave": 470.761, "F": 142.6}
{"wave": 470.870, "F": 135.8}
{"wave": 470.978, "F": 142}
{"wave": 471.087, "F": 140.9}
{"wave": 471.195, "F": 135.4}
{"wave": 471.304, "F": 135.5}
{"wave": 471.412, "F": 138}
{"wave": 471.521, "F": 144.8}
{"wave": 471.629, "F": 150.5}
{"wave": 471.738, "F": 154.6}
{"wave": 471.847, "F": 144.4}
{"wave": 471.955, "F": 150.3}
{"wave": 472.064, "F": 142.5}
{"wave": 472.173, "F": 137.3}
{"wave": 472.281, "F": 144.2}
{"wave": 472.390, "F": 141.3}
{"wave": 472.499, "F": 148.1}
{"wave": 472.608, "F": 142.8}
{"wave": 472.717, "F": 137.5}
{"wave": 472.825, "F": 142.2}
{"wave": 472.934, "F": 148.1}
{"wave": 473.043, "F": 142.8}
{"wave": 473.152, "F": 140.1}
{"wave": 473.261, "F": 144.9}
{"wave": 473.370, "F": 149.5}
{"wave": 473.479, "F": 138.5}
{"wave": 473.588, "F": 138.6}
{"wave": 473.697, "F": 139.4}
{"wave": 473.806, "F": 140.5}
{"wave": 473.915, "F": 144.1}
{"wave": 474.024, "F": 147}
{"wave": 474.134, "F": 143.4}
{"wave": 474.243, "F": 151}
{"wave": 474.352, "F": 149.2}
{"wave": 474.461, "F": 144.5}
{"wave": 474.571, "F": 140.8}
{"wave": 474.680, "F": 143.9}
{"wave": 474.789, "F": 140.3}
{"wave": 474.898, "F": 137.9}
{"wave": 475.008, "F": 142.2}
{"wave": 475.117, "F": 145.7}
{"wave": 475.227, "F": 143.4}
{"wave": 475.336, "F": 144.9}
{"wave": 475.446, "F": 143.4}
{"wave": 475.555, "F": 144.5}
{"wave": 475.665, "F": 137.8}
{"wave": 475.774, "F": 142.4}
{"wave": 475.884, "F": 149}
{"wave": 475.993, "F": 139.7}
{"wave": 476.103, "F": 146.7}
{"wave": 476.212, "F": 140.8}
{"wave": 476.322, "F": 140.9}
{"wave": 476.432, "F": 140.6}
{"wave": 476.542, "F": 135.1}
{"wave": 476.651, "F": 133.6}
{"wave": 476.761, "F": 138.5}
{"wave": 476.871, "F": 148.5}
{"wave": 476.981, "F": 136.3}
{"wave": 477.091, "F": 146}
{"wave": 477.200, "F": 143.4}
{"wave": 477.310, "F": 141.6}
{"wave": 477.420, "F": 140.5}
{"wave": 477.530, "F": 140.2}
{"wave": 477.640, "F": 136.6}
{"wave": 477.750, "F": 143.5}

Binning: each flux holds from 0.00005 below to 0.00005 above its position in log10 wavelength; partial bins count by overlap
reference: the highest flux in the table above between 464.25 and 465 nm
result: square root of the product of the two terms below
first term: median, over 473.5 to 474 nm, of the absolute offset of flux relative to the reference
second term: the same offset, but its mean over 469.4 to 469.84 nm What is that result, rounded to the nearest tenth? 6.7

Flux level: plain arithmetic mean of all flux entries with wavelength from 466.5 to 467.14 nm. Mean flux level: 143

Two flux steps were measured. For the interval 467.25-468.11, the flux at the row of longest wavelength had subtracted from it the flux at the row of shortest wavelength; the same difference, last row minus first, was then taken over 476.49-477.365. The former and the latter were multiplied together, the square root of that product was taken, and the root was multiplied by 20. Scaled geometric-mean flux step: 91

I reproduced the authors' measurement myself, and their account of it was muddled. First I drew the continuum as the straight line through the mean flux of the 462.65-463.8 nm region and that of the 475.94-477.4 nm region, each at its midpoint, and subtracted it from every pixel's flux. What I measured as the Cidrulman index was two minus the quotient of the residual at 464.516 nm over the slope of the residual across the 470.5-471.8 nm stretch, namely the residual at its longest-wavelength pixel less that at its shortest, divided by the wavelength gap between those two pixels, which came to 2.59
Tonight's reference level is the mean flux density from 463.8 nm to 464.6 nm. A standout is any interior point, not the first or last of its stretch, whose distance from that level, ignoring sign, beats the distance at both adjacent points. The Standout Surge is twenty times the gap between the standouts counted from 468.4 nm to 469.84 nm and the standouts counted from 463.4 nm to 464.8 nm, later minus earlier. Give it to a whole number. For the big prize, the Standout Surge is 40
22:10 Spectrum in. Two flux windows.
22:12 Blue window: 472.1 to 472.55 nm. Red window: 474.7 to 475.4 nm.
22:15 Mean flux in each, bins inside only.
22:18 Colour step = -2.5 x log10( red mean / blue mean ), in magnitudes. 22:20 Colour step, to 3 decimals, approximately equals 0.002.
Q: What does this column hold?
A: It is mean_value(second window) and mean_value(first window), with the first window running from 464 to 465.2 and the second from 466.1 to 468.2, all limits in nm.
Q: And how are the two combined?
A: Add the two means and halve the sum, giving 143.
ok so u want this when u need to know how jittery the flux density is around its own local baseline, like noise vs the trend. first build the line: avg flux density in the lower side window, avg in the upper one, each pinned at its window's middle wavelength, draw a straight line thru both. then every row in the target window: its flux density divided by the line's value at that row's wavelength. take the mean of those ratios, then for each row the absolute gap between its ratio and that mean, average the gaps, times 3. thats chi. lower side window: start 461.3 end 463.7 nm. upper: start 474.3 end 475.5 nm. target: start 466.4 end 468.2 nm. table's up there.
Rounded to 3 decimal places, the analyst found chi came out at 0.087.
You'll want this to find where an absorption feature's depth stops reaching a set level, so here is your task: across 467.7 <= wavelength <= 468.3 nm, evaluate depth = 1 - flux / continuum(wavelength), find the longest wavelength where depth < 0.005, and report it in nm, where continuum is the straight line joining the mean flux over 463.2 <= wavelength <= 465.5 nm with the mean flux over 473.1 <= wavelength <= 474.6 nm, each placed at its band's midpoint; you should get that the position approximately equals 468.275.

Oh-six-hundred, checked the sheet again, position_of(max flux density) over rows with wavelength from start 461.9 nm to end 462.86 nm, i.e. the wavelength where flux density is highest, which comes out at 462.701 nm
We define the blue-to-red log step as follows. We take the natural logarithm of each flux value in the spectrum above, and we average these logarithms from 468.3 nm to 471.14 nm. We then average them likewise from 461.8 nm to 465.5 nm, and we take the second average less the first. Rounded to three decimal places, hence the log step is 0.001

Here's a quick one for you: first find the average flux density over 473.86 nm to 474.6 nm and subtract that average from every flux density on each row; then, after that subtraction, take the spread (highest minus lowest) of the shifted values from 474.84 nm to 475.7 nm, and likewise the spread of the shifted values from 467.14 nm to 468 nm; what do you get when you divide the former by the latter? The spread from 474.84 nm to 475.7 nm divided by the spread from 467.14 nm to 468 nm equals 0.52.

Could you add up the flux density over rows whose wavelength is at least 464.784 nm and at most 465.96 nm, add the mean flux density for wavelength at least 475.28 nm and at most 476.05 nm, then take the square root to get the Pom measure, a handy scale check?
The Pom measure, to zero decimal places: 41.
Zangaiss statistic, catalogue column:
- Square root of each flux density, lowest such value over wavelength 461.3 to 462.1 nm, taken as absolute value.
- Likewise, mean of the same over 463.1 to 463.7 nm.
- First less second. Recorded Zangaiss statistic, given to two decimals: -0.52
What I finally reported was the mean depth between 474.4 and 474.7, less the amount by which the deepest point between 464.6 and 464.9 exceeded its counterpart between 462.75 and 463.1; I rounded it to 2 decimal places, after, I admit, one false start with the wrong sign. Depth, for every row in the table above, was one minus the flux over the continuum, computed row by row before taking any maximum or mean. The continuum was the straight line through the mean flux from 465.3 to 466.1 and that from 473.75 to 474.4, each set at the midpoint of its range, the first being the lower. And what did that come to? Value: 0.02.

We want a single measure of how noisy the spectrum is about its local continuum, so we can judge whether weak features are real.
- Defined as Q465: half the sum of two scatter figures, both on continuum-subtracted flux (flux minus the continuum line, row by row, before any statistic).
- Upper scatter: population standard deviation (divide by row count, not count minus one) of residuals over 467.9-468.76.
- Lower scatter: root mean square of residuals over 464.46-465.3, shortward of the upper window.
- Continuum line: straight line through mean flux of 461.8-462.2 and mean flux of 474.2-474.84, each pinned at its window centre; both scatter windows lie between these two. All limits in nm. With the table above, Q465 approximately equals 3.1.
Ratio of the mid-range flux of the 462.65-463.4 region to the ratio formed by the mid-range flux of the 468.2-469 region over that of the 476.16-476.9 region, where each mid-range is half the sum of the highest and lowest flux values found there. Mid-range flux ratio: 144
